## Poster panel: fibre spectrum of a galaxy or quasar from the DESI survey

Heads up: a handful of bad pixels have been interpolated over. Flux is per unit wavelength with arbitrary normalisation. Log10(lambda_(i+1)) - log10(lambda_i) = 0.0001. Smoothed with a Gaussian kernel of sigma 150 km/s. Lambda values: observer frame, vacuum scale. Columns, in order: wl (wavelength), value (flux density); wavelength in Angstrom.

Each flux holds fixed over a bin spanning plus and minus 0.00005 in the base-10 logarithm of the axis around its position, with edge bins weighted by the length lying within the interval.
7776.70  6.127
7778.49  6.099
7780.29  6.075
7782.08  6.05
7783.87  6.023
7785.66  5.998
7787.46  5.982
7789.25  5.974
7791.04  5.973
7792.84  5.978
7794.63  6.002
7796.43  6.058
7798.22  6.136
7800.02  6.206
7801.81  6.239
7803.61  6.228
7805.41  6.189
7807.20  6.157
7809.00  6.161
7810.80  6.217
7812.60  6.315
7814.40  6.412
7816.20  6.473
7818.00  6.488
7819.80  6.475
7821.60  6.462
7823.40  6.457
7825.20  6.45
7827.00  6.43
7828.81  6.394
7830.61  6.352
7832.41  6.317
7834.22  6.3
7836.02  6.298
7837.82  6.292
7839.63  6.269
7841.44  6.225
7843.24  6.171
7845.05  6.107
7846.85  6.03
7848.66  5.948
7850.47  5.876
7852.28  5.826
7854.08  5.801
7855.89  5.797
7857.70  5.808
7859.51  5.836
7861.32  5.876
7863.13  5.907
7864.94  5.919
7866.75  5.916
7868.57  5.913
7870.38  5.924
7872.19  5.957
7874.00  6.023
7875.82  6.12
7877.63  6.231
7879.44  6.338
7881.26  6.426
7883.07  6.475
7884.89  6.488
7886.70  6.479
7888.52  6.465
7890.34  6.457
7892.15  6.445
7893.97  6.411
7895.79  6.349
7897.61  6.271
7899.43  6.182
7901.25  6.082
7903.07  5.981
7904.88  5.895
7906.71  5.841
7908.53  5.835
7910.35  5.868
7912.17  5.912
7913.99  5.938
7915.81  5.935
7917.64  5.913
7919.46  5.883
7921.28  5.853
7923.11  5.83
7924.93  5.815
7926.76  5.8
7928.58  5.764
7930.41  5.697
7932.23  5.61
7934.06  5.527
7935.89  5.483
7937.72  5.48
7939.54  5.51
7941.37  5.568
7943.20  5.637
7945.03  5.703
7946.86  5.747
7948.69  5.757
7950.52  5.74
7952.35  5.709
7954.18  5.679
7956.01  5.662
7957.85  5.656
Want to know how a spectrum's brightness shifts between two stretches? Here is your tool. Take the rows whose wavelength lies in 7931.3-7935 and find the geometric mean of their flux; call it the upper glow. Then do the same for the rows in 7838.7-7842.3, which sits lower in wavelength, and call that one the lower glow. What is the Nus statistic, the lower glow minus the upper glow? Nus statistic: 0.68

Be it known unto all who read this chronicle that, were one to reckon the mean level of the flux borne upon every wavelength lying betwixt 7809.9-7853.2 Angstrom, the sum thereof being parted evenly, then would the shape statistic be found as 6.274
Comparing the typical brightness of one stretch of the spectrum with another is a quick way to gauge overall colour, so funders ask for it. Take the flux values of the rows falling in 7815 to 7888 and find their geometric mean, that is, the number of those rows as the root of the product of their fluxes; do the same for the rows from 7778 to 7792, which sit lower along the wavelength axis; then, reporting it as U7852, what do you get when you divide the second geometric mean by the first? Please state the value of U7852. 0.98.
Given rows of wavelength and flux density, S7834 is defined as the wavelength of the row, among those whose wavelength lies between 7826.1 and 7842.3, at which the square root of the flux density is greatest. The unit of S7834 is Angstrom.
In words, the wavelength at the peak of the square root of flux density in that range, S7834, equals 7827.00 Angstrom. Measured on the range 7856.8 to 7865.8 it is 7864.94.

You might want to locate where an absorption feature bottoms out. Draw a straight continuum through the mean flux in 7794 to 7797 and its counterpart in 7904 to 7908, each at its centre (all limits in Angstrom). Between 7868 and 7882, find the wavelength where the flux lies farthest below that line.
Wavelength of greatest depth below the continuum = 7868.57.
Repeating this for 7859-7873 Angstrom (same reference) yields 7859.51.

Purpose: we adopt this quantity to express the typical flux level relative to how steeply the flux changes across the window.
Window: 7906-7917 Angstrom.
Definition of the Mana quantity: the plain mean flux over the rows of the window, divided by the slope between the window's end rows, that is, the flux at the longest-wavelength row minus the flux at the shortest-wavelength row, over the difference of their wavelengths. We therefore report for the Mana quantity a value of 570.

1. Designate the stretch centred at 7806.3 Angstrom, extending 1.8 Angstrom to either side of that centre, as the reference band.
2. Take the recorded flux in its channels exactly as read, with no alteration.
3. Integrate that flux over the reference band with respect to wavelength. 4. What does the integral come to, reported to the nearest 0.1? 22.2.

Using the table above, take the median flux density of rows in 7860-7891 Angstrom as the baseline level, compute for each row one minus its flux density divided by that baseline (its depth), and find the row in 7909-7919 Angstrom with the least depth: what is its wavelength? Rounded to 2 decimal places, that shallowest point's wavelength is 7913.99 Angstrom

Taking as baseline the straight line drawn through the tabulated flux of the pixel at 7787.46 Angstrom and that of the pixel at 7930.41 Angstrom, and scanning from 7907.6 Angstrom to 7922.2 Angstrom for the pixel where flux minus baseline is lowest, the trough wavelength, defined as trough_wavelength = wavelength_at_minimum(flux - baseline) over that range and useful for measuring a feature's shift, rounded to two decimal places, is 7908.53 Angstrom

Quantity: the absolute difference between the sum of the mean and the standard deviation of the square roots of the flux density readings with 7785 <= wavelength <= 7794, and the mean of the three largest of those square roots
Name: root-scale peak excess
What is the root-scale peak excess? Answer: 0.001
